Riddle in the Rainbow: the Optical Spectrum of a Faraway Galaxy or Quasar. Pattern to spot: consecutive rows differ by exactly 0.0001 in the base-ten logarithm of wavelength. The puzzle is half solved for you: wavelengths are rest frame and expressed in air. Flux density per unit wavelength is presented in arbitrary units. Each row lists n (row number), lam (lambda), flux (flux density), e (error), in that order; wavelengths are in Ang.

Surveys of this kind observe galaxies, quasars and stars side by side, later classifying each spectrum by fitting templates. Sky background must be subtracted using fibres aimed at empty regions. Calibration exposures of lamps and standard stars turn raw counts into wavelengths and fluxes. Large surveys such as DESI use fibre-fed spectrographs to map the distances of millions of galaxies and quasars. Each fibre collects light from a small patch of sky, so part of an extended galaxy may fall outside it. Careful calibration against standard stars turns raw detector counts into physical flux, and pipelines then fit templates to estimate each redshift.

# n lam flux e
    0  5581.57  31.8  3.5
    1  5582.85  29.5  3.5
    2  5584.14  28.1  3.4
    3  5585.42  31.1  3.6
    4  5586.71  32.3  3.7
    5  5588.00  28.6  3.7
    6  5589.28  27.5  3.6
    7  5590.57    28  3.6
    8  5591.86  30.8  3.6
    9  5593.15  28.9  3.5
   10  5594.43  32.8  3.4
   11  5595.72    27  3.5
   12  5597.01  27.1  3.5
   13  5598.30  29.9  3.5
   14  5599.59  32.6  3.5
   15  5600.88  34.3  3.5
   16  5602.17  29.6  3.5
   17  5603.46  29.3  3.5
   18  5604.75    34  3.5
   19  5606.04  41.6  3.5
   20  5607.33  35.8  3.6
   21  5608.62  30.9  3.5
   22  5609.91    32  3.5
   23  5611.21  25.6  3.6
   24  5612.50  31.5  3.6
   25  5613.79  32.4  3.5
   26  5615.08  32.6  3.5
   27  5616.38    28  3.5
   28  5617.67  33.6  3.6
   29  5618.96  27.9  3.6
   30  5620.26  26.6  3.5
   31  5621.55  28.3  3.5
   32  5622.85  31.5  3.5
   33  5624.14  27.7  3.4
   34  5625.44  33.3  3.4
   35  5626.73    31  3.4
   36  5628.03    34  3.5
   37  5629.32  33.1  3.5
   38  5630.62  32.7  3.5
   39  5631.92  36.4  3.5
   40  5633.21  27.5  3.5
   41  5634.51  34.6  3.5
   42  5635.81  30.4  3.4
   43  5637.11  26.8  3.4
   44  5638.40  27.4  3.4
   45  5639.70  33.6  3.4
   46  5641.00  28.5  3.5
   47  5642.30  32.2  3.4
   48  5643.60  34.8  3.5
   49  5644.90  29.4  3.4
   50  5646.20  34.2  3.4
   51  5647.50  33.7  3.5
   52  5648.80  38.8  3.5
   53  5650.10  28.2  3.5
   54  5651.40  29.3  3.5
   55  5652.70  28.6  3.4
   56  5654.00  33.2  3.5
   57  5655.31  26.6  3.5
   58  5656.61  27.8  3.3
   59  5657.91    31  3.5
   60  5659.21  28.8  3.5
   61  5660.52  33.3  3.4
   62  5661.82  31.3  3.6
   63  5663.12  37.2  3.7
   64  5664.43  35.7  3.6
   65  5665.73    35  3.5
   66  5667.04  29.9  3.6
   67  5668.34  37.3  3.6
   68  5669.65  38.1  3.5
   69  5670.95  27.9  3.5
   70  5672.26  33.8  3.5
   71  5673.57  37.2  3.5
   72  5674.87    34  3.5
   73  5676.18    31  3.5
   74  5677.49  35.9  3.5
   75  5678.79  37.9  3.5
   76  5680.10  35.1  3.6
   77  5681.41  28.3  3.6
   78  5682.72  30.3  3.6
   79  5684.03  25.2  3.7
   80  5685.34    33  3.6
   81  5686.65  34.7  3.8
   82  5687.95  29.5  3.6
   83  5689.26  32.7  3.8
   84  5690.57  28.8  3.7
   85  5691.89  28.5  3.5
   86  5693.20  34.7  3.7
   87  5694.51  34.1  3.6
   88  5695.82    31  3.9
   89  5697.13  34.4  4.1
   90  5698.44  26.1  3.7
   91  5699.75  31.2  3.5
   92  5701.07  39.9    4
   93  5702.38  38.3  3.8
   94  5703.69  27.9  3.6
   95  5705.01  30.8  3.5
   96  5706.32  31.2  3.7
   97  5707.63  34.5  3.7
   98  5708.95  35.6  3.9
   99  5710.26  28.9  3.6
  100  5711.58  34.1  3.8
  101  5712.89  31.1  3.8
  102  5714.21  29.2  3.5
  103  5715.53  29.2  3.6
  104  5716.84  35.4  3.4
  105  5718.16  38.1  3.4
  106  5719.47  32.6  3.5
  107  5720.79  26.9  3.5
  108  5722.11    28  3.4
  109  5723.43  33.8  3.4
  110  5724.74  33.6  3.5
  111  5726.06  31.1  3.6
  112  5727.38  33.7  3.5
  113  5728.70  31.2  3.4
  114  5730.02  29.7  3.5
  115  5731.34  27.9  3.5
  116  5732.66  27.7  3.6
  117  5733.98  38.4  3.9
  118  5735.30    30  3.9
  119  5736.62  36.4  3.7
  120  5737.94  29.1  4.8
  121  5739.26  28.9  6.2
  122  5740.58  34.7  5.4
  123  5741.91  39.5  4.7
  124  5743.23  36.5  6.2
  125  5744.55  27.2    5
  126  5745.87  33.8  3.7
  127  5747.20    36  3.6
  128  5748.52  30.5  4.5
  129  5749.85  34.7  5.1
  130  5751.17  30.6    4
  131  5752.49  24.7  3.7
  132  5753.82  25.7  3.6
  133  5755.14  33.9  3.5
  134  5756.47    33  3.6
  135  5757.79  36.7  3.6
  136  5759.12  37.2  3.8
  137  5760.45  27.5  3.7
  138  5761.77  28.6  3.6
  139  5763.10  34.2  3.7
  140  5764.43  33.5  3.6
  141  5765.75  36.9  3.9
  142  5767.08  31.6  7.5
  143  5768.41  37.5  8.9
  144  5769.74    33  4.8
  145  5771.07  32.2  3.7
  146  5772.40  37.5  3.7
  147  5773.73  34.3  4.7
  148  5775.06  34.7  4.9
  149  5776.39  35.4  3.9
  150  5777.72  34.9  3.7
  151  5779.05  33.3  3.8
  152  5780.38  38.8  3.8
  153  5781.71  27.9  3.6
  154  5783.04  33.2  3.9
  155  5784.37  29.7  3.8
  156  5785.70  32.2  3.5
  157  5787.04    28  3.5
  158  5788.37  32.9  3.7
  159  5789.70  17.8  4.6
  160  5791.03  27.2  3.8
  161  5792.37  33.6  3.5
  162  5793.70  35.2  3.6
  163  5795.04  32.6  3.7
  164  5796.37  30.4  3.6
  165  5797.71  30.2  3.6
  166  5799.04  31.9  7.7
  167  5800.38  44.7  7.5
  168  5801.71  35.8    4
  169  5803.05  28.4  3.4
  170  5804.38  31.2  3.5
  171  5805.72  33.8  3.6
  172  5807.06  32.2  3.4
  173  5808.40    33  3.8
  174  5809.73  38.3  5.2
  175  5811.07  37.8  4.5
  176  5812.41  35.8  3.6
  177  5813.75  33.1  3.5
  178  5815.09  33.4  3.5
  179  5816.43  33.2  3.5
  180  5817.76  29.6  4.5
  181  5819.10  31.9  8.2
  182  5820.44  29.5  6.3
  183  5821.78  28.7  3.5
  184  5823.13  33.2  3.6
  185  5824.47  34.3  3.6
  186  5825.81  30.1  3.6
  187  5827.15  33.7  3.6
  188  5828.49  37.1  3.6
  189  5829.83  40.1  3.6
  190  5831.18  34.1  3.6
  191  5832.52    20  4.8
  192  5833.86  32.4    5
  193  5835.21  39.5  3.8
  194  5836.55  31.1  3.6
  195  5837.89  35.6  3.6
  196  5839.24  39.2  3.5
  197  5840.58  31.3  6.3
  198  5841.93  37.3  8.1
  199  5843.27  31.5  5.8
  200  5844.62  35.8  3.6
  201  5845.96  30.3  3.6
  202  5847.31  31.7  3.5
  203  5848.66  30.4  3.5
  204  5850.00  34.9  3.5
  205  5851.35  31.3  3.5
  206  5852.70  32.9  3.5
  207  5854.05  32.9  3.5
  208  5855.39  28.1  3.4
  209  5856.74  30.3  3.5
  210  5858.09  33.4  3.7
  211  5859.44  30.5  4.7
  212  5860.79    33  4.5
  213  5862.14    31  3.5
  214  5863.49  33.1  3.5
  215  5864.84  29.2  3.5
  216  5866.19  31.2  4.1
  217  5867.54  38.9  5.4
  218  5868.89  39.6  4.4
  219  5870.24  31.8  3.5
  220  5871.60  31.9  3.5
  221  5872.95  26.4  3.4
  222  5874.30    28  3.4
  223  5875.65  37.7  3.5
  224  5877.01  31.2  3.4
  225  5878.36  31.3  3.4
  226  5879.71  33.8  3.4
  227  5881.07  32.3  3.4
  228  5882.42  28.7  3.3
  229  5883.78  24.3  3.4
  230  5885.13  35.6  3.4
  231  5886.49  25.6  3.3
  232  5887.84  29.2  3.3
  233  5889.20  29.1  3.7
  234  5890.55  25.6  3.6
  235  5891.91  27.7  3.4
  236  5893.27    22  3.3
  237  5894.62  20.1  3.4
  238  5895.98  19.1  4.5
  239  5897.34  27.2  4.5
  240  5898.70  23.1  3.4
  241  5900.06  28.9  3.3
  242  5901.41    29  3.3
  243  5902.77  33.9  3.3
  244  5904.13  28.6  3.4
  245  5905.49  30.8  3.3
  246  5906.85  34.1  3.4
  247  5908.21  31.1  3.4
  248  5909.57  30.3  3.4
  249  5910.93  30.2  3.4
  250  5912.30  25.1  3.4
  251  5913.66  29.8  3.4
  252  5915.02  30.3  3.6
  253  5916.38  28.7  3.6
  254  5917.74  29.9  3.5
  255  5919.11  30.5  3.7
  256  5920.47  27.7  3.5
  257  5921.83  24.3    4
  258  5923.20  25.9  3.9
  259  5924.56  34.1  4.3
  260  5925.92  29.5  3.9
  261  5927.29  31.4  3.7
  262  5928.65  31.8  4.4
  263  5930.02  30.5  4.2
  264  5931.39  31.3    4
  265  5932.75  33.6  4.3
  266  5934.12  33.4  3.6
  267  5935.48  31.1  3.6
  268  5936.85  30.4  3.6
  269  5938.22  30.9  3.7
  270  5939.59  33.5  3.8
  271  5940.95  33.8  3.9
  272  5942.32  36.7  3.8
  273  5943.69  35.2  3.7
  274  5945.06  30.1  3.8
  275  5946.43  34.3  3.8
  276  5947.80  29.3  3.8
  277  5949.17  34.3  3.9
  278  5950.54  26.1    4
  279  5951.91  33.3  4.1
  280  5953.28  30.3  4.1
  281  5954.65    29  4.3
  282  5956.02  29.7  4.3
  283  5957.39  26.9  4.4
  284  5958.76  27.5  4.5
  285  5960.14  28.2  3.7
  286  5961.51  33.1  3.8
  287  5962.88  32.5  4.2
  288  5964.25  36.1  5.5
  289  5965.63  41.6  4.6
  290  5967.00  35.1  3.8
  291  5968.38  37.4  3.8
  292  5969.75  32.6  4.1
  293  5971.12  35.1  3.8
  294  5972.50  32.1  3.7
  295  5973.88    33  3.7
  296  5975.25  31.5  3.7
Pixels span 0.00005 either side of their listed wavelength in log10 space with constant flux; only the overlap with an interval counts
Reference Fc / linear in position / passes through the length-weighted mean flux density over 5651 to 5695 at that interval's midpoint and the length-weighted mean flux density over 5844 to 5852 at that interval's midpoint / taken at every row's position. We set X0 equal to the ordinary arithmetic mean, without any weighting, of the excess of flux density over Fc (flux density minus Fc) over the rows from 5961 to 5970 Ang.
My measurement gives 3.0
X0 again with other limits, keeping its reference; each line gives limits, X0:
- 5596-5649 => -0.6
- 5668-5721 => 0.3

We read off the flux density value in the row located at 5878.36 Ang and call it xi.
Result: 31.3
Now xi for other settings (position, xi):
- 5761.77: 28.6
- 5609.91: 32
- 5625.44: 33.3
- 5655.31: 26.6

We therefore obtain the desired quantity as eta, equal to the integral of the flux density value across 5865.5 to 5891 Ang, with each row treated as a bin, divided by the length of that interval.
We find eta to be 31.2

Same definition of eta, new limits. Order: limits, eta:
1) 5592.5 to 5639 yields 31.1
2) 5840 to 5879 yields 32.3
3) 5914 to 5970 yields 31.5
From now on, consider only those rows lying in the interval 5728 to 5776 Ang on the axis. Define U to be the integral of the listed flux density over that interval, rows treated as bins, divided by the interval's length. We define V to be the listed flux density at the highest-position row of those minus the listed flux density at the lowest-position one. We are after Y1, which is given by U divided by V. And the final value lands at 9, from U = 32.7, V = 3.5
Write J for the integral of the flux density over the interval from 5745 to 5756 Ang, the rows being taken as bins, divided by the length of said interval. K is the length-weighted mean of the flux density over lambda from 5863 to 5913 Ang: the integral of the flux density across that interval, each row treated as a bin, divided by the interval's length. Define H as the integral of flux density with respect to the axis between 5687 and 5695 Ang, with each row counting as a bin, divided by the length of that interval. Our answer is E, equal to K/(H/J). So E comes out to 29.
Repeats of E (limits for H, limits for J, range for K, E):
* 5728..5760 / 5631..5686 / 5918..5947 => 31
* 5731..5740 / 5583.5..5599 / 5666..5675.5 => 32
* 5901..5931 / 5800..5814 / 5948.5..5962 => 35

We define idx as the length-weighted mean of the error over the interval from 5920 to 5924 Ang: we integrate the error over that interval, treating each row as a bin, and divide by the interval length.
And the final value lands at 3.8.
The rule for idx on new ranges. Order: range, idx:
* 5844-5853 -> 3.5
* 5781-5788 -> 3.7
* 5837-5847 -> 4.8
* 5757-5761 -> 3.7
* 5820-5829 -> 3.9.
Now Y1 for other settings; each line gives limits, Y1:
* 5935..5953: 15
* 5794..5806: 28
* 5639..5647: 53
